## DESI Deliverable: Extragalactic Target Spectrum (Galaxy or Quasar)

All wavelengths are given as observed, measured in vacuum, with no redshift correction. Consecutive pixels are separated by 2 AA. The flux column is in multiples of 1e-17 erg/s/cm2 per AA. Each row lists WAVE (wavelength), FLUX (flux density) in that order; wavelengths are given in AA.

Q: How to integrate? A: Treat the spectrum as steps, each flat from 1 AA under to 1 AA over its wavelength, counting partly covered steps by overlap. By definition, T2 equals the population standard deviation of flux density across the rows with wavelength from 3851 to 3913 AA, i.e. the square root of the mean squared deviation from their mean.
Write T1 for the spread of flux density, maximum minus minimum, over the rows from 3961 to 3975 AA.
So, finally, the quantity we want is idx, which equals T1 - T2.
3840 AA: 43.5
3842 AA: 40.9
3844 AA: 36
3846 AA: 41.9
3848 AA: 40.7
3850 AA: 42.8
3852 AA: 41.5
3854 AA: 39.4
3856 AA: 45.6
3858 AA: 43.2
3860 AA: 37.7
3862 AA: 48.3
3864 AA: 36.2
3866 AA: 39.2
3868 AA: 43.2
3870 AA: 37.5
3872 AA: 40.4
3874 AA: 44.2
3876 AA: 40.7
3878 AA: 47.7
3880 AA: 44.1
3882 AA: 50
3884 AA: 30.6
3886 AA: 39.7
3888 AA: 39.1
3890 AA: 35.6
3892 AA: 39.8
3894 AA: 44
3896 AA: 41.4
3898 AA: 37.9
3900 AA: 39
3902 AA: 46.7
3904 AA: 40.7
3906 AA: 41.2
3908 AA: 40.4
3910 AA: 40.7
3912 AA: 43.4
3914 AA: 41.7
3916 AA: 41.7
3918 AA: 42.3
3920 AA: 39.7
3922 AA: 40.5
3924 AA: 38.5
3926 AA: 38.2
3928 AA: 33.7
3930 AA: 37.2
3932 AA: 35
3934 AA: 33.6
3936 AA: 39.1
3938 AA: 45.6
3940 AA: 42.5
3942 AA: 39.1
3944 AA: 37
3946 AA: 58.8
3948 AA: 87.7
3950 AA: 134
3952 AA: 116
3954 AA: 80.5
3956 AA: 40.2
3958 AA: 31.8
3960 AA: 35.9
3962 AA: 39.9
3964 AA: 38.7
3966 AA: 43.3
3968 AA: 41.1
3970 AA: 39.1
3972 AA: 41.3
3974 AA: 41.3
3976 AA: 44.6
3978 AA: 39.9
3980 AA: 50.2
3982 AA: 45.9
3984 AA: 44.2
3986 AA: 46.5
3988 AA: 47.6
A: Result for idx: 1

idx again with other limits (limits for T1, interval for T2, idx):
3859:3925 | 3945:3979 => -10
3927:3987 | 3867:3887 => 97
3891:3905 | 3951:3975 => -15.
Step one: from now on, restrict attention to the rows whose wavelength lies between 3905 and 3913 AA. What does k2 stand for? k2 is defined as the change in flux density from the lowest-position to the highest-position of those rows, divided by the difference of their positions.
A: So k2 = 0.4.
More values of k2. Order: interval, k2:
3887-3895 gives 0.8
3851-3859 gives 0.3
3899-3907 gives 0.4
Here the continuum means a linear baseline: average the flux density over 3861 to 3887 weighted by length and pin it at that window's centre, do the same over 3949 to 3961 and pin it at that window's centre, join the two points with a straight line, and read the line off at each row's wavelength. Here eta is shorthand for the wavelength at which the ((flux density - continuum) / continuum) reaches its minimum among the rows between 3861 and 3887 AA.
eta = 3884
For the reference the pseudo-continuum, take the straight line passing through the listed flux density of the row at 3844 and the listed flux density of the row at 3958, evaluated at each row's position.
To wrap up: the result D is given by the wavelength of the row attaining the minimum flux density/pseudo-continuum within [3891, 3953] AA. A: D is 3928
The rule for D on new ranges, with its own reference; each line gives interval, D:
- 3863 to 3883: 3864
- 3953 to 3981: 3958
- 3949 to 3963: 3958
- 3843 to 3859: 3844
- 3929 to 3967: 3958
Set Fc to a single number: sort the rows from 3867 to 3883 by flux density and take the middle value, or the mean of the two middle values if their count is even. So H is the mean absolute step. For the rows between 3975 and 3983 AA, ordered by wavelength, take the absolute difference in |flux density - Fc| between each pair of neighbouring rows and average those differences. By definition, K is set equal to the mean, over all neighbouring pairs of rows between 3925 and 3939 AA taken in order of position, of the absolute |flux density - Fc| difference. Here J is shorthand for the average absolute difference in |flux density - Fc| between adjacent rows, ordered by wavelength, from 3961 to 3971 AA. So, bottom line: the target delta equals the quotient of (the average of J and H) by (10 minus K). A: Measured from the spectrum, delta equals 0.43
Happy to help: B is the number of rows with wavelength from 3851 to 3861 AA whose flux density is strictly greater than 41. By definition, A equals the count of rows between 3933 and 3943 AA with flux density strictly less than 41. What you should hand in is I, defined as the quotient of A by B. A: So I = 1.00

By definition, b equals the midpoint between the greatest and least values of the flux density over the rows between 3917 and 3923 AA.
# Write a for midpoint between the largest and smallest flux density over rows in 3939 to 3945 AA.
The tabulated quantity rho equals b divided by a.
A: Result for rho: 1.03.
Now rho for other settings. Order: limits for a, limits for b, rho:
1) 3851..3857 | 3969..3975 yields 0.95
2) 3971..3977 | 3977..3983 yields 1.05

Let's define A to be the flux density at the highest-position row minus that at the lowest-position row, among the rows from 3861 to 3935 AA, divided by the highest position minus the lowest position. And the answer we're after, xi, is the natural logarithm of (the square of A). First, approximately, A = -0.20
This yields -3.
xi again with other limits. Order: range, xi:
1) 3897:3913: -2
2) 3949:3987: 2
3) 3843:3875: -3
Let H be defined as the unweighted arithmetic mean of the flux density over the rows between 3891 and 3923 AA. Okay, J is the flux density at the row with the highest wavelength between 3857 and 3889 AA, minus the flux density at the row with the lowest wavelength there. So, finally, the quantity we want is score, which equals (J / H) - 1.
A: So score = -1.10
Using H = 41.3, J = -4.1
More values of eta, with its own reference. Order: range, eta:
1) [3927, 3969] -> 3958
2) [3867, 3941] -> 3934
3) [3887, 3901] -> 3898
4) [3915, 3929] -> 3928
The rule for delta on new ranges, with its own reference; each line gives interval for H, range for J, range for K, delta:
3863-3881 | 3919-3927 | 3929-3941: 0.28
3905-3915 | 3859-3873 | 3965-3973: 0.30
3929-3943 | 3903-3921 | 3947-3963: -0.17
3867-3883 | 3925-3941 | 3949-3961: -0.32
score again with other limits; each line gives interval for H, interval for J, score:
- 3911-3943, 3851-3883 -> -0.78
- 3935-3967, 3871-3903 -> -0.89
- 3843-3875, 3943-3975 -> -0.90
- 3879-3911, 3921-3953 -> 0.86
